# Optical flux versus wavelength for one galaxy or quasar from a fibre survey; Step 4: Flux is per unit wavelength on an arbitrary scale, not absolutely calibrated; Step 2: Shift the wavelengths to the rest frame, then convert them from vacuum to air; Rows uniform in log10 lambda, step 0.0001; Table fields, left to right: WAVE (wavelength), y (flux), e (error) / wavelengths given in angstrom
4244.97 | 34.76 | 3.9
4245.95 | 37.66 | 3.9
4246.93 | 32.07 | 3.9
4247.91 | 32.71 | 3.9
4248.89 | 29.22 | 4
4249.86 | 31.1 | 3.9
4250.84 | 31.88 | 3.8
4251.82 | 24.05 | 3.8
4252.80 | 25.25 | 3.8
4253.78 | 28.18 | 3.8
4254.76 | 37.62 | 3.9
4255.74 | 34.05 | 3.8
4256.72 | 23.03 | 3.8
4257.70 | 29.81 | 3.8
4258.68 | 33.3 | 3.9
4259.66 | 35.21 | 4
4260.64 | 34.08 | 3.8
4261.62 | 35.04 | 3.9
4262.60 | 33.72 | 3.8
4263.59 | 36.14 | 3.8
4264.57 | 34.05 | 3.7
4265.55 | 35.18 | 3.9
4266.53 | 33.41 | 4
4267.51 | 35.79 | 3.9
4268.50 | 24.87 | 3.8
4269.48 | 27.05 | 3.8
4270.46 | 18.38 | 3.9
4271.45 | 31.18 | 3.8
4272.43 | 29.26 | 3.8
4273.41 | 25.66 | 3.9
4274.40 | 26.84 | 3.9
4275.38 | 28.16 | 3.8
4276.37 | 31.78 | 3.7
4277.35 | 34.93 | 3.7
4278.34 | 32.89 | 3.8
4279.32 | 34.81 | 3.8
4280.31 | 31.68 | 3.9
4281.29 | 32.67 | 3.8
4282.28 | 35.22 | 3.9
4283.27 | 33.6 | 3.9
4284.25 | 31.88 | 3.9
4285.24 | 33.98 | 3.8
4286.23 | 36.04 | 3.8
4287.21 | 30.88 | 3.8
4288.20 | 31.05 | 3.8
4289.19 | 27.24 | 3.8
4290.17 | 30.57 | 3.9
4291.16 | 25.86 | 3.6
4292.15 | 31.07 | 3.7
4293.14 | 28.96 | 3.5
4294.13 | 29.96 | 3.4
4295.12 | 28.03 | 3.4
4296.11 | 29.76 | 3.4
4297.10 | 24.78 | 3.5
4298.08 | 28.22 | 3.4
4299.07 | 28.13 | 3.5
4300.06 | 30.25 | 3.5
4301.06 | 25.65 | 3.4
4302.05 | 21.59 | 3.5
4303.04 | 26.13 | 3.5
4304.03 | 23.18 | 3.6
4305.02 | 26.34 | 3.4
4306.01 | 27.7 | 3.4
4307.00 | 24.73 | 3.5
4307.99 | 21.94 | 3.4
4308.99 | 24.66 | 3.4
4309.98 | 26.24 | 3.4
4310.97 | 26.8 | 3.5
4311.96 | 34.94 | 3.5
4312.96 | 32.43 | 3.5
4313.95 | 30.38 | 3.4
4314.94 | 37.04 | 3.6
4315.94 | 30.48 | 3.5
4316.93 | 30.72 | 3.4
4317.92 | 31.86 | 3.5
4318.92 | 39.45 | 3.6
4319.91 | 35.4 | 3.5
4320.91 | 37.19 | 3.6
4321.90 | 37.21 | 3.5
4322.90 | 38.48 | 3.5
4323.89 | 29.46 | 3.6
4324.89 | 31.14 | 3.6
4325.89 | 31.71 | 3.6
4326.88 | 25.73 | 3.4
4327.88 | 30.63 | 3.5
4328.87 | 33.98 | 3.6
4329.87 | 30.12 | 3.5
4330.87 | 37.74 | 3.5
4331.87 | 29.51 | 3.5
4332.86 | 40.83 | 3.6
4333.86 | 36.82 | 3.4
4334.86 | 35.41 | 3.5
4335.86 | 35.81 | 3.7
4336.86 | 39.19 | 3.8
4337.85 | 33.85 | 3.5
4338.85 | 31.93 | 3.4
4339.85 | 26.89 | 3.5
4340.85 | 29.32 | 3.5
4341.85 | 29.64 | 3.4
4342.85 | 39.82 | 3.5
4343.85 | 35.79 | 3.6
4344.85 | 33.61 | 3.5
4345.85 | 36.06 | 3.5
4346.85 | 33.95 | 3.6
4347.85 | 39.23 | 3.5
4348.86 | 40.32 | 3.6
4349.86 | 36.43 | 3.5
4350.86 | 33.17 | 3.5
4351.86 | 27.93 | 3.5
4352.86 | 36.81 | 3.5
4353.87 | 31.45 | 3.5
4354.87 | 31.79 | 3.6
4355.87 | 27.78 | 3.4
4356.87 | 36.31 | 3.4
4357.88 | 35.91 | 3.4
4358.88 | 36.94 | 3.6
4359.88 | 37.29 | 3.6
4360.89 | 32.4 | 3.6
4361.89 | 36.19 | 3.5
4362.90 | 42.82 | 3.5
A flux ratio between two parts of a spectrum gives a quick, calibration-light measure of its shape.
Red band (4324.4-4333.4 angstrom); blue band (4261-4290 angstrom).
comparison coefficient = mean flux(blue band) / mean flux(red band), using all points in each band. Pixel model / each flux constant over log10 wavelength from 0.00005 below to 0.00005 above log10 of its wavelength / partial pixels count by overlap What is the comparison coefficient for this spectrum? 0.97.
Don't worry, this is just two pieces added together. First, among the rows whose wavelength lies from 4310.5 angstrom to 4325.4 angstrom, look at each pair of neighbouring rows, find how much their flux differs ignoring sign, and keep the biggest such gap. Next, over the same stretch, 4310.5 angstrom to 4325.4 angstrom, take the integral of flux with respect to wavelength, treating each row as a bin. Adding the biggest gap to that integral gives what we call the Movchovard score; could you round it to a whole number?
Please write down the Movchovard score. 509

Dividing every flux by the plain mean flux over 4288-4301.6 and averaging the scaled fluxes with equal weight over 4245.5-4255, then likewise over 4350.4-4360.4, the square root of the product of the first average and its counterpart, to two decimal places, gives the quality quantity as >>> 1.13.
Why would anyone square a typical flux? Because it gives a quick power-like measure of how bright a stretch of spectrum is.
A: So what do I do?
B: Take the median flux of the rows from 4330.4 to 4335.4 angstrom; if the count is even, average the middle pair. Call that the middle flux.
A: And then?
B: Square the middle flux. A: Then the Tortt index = 1356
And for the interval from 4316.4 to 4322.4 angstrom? 1317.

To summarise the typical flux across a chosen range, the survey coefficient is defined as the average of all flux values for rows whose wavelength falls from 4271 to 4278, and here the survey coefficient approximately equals 29.7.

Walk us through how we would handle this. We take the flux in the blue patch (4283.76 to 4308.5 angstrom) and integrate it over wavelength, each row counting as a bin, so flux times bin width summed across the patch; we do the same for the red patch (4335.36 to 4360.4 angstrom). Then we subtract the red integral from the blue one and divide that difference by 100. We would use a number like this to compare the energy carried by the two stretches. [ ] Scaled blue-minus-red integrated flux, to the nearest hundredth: -1.62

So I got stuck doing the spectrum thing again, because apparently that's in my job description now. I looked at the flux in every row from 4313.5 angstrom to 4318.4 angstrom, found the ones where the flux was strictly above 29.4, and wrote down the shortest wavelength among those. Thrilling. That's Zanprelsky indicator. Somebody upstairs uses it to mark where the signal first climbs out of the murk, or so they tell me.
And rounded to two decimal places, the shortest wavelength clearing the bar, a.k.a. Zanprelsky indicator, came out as 4313.95 angstrom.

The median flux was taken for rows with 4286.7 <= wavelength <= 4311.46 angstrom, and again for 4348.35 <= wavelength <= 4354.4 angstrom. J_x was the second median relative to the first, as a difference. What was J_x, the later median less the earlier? 8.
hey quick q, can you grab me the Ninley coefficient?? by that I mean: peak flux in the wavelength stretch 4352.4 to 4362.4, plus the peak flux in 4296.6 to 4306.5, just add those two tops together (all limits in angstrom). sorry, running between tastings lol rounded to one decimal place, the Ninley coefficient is 67.5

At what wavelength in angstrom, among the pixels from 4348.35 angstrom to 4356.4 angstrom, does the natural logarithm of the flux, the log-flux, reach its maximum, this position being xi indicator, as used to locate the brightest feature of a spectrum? 4348.86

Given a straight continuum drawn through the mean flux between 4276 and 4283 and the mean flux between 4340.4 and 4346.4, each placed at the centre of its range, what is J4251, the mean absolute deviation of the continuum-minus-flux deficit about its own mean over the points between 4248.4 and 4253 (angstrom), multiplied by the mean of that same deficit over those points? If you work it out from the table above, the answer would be 14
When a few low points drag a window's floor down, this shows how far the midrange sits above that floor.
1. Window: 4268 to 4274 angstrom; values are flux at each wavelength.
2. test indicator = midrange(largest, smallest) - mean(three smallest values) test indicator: 1.8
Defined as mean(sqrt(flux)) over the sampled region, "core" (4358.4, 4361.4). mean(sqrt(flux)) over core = 5.96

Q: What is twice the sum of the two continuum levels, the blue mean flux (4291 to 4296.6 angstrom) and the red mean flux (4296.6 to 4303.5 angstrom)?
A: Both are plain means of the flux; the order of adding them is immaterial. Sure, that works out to 111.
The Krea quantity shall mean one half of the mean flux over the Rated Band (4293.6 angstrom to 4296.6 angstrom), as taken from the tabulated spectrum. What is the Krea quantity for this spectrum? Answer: 14.6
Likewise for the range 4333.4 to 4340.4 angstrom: 17.1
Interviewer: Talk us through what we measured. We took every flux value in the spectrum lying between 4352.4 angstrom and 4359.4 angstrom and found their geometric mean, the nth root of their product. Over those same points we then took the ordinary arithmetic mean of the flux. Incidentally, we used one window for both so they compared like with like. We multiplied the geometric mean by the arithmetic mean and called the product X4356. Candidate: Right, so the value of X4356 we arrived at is 1141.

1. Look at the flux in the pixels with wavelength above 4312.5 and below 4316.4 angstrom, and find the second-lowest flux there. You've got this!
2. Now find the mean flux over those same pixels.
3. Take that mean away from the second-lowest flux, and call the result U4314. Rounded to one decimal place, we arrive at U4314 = -2.1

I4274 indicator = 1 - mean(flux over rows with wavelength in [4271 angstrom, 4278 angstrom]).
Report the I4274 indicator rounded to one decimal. -28.7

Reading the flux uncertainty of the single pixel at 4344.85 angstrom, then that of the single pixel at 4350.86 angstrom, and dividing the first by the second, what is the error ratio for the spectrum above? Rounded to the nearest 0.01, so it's 1.00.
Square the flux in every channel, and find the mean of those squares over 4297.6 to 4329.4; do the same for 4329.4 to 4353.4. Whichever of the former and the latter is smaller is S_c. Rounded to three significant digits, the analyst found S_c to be 923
